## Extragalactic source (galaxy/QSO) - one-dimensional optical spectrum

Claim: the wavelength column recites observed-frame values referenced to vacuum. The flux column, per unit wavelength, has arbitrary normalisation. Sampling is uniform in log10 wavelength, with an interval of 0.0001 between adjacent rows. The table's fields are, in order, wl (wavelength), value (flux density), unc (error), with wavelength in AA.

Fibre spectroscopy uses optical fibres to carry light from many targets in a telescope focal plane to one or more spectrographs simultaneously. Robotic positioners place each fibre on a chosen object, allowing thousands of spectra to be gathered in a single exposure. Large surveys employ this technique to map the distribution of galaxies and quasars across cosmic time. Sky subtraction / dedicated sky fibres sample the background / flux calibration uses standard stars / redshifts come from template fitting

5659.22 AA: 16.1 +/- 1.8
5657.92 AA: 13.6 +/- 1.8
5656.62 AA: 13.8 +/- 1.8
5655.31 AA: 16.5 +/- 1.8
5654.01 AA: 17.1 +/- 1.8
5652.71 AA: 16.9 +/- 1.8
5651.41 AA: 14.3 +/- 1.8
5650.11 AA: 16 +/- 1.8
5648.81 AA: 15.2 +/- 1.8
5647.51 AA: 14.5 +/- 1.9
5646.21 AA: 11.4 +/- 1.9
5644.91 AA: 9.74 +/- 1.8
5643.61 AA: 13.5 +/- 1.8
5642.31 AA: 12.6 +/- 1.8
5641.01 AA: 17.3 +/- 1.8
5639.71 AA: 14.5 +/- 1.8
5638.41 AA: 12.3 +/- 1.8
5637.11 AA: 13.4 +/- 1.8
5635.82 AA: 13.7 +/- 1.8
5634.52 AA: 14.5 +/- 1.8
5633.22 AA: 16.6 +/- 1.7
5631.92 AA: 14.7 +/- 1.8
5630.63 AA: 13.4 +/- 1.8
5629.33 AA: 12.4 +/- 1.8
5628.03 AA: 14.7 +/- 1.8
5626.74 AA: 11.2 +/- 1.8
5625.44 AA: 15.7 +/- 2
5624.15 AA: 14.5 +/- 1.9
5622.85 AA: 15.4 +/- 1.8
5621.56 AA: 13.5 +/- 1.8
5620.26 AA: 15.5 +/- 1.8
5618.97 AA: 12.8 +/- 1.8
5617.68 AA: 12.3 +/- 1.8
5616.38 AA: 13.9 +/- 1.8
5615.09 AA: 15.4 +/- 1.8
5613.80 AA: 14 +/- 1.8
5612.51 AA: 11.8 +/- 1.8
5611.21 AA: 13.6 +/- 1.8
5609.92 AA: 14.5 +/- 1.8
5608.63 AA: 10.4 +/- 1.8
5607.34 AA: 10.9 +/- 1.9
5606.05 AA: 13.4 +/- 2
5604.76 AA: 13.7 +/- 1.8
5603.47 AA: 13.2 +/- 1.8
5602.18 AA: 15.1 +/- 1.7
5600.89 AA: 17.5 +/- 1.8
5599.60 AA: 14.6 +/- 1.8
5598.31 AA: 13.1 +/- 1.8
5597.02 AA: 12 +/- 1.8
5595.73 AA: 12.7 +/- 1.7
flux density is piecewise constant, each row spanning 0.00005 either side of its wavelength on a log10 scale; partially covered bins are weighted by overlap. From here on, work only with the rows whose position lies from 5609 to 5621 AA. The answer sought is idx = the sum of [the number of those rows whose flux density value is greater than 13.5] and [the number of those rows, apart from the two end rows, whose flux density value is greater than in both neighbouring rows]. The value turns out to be 7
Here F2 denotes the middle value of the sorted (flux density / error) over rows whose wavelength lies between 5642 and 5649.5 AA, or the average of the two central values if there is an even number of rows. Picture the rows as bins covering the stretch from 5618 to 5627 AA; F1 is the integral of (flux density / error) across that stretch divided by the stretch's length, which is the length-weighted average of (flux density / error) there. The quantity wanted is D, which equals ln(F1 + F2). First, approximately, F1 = 7.67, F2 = 7.25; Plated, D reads 2.70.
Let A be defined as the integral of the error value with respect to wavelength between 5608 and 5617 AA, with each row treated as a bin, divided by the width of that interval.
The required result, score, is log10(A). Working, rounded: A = 1.80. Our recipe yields 0.255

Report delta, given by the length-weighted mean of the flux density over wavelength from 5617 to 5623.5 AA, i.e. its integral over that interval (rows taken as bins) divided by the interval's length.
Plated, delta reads 13.9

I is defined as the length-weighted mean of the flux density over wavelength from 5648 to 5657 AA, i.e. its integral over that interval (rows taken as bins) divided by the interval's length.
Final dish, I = 15.7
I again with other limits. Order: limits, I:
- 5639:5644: 14.5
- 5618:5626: 14.5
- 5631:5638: 14.5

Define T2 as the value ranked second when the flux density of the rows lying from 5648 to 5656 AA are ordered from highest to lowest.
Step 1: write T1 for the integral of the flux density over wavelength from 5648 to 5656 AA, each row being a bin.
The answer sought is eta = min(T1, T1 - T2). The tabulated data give 111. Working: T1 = 128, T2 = 16.9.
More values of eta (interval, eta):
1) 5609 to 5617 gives 96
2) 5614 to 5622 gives 96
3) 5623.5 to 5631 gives 88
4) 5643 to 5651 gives 92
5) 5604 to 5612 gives 88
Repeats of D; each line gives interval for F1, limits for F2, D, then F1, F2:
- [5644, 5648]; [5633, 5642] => 2.67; 6.37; 8.06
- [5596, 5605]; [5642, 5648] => 2.70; 7.94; 7.00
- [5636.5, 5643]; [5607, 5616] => 2.73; 7.78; 7.56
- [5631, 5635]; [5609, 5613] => 2.78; 8.60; 7.56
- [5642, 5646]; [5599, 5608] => 2.65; 6.53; 7.61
